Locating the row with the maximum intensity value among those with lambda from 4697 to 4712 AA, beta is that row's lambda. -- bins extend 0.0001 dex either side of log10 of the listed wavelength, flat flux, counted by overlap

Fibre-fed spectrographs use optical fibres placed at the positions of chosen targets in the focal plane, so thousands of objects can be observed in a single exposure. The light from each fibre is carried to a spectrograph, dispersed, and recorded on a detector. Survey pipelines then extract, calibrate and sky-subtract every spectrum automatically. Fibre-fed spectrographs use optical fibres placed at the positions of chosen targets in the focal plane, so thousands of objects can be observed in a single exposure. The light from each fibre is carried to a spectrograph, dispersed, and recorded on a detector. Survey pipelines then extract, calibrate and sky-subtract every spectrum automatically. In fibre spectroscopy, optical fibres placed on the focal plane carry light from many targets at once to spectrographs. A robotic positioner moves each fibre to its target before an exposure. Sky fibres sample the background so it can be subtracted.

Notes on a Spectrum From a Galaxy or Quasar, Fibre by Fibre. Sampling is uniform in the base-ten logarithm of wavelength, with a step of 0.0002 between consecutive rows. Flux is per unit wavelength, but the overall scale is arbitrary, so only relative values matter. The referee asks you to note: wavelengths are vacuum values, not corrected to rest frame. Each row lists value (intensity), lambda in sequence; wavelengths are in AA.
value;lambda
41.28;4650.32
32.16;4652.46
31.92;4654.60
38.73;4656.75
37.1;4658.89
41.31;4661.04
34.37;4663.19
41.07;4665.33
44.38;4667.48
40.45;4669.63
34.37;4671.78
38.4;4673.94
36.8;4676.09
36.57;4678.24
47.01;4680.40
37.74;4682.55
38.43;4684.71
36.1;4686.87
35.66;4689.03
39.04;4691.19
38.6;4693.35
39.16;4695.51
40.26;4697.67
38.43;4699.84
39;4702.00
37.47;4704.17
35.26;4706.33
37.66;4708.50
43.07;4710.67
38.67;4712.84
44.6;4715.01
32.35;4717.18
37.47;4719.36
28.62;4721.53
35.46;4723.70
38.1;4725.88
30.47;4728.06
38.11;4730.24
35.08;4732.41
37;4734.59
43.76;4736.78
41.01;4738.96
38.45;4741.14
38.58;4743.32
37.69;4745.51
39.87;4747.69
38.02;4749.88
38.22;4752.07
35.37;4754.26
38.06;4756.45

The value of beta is 4710.67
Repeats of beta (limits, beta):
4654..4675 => 4667.48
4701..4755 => 4715.01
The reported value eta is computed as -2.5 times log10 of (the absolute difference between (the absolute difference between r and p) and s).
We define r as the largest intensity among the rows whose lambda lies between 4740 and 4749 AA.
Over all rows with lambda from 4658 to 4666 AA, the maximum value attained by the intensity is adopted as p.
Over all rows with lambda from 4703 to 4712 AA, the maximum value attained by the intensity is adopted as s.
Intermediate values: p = 41.31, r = 39.87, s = 43.07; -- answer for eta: -4.05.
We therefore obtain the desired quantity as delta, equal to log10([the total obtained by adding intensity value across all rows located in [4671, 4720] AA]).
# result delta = 2.95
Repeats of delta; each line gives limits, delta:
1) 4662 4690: 2.70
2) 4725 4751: 2.66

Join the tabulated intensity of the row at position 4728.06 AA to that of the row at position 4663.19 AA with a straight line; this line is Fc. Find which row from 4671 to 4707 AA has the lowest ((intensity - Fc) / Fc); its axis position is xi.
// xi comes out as 4671.78 AA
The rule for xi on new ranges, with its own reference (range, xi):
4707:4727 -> 4721.53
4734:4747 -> 4734.59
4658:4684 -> 4663.19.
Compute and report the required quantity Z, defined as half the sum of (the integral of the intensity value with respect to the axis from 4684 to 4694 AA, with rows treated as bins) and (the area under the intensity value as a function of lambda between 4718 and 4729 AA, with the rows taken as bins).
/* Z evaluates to 374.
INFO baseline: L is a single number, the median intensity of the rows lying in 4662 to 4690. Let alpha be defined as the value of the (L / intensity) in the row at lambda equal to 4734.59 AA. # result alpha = 1.02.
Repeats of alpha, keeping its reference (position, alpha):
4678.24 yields 1.03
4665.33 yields 0.92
